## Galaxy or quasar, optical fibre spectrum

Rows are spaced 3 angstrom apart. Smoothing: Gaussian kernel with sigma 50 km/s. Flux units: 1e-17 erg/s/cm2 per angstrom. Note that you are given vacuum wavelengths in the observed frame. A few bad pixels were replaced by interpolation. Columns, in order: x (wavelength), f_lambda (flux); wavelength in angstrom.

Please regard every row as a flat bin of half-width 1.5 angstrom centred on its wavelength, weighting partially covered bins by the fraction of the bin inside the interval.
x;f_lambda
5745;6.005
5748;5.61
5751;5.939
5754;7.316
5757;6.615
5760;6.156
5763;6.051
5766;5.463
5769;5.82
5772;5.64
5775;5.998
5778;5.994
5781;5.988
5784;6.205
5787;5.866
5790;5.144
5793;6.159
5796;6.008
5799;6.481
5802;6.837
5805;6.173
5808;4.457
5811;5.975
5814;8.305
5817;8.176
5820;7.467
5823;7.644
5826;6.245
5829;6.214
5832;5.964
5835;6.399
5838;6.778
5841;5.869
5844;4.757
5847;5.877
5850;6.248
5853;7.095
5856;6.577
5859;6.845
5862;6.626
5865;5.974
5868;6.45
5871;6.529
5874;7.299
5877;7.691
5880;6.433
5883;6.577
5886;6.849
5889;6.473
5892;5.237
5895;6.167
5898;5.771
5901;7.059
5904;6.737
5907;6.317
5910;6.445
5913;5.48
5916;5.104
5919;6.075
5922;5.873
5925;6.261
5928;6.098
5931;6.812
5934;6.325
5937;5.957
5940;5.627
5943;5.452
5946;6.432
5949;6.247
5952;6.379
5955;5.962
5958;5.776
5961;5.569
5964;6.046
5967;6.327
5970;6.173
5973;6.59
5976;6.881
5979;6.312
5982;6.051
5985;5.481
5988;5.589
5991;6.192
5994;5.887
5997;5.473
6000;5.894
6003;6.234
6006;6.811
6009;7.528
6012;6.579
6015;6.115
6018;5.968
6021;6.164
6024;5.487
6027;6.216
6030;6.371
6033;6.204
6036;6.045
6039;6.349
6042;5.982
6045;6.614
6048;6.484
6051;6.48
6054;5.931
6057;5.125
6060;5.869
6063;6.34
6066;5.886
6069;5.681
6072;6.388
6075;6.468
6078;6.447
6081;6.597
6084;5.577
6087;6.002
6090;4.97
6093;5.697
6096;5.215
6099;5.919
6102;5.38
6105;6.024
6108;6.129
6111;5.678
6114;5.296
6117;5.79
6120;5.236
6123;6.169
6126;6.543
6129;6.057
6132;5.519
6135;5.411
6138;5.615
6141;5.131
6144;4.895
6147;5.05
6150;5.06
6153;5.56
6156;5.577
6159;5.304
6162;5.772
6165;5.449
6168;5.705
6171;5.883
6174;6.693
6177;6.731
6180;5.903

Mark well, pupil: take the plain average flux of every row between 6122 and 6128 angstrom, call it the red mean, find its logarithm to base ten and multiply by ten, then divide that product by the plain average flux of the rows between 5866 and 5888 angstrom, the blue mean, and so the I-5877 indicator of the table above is 1.18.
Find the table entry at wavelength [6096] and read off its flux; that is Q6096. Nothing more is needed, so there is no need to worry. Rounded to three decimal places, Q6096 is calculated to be 5.215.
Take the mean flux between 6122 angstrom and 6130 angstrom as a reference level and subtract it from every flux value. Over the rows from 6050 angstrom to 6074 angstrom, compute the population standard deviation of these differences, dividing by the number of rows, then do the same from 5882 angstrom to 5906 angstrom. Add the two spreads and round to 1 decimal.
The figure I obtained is 1.0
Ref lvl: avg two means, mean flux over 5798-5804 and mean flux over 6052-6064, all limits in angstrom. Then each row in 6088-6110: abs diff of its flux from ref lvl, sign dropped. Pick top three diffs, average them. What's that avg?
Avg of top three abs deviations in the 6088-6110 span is 1.0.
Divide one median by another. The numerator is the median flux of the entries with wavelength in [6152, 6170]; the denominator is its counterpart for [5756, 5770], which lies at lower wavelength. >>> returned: 0.92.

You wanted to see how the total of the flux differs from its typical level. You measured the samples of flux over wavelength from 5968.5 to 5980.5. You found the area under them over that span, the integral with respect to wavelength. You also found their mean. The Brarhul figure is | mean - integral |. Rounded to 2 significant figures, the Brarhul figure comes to 71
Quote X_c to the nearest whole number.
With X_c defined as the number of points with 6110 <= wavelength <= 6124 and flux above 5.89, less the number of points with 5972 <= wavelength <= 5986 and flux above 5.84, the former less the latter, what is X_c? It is -3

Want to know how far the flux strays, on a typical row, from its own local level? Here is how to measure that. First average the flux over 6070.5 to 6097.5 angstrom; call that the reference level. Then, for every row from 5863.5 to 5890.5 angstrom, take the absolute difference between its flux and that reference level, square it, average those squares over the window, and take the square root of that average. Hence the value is 0.91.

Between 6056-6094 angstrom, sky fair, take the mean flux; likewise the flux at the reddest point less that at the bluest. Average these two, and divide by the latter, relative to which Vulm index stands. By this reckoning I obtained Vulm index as 6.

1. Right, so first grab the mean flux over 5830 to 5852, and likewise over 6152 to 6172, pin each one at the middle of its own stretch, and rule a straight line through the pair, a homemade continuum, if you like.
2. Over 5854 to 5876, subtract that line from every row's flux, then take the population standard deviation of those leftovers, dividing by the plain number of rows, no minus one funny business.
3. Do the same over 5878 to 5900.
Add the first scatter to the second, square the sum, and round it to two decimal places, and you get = 0.77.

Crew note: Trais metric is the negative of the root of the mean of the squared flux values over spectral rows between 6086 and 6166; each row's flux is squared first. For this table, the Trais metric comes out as -5.59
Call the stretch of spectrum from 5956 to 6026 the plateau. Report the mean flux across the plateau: 6.14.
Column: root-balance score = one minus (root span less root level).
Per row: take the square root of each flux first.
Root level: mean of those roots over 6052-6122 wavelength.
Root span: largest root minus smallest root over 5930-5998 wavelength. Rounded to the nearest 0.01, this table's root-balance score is 3.12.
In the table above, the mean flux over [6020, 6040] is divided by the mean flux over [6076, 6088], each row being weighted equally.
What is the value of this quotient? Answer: 0.99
